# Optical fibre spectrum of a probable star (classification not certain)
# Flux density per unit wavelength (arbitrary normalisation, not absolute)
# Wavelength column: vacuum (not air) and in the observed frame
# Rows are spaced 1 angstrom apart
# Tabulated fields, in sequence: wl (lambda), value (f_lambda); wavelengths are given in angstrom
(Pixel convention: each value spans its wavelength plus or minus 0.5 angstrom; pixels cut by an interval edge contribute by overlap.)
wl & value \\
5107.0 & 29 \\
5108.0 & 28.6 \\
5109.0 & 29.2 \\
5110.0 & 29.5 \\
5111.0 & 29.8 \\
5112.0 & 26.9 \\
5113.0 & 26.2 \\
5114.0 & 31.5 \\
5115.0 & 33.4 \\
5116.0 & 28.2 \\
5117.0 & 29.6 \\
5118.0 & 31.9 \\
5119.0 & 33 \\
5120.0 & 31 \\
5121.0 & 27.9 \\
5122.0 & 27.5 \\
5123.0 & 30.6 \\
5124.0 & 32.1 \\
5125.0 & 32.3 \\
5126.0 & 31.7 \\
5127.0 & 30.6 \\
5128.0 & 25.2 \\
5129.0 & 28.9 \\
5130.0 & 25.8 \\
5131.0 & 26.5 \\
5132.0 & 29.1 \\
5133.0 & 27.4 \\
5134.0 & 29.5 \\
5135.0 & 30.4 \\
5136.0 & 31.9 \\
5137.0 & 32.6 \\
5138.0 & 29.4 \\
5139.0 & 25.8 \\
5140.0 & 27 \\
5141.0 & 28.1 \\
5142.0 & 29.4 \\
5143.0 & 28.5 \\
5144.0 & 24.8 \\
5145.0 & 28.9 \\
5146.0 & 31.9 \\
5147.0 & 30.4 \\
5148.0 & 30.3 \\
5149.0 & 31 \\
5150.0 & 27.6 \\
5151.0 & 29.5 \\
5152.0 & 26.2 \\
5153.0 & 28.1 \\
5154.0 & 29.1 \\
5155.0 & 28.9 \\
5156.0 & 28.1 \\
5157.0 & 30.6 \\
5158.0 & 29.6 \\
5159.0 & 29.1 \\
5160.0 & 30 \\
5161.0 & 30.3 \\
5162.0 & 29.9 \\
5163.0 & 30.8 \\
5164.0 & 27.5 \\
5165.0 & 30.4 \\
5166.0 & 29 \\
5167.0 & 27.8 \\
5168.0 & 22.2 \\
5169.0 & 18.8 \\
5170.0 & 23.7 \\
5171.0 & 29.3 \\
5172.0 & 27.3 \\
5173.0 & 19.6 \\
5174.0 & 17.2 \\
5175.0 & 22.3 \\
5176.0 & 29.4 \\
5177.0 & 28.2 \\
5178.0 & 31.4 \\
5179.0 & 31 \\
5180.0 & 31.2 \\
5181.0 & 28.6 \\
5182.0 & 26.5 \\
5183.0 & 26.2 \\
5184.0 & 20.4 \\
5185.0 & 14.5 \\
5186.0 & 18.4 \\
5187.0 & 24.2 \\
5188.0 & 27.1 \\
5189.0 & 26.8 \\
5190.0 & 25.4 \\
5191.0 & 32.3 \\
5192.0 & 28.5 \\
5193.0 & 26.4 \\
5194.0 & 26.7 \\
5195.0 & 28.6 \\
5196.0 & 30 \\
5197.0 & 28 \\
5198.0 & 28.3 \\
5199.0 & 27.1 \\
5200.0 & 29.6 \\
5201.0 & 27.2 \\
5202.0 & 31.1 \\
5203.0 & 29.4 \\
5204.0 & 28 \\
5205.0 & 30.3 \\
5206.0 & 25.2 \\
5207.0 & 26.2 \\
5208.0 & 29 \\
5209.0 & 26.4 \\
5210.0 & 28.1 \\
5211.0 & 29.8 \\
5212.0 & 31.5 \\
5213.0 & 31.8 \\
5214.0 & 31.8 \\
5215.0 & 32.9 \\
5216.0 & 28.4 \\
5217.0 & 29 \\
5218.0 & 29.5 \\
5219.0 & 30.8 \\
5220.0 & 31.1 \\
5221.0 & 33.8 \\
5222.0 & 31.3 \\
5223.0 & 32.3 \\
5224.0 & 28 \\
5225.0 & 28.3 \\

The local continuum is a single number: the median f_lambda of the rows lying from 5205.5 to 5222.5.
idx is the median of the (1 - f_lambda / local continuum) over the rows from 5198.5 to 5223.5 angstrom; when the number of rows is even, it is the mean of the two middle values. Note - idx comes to 0.007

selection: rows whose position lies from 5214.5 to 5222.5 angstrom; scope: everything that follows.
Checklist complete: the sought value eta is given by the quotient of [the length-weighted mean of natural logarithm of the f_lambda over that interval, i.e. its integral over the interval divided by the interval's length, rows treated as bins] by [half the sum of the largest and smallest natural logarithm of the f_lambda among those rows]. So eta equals 1.00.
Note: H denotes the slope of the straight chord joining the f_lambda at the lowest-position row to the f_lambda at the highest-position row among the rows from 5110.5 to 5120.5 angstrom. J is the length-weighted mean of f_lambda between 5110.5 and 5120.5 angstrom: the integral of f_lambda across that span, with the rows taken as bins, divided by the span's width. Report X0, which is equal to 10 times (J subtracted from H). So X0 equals -300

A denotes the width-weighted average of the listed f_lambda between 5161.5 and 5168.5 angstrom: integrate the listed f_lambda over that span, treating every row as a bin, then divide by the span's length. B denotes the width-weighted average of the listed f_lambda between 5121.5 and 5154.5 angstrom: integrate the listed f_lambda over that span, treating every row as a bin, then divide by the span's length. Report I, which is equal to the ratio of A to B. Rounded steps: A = 28.2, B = 29.0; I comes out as 0.97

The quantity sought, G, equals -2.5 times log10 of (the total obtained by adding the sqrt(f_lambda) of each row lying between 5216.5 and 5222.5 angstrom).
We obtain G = -3.808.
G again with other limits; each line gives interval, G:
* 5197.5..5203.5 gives -3.769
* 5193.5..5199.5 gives -3.756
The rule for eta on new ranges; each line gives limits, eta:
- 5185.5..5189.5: 1.02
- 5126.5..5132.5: 1.00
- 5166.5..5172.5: 1.01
